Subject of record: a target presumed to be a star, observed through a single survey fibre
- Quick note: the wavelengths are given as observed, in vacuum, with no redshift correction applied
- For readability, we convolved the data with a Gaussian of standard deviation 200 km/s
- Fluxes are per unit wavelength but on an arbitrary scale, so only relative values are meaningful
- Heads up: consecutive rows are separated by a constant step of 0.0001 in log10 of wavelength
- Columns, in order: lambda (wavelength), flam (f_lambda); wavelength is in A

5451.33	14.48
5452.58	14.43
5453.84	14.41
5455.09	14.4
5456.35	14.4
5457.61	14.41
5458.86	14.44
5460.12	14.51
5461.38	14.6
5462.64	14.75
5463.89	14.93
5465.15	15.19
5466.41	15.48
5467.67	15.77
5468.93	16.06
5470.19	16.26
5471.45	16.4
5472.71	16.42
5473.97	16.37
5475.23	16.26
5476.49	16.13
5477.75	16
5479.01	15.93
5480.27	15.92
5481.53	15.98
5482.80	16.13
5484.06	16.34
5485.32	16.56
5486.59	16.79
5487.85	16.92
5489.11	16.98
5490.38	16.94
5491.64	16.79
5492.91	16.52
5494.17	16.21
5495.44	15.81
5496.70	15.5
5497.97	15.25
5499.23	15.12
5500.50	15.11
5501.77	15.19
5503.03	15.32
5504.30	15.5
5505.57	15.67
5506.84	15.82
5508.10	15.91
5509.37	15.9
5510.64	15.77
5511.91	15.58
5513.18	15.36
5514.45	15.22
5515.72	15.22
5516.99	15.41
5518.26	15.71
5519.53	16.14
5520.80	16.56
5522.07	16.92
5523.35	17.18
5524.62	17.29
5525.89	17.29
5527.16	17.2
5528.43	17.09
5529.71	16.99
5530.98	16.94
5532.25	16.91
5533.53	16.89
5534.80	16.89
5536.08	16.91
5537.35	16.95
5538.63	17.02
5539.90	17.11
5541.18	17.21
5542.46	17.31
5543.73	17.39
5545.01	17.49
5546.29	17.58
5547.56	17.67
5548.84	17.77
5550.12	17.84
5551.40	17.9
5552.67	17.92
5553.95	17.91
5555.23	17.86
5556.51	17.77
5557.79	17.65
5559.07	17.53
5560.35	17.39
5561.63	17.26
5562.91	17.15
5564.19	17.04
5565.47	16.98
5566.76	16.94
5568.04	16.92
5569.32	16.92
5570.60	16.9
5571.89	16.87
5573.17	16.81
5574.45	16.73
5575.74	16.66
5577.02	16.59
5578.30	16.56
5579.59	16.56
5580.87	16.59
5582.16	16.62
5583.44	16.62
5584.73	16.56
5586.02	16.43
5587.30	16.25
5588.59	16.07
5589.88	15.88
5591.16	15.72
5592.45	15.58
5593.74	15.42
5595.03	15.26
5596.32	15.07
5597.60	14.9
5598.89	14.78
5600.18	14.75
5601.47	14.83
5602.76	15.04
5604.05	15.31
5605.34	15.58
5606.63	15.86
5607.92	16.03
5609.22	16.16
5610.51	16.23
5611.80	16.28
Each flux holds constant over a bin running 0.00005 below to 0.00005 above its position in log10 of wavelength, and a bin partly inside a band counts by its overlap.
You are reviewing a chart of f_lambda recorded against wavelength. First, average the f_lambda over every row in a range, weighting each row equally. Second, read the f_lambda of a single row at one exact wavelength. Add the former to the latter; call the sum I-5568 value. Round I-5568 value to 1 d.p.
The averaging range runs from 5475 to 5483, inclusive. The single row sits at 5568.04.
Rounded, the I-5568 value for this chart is 33.0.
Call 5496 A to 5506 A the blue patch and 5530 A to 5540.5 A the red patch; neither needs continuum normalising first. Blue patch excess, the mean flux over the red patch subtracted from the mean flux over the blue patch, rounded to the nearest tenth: -1.6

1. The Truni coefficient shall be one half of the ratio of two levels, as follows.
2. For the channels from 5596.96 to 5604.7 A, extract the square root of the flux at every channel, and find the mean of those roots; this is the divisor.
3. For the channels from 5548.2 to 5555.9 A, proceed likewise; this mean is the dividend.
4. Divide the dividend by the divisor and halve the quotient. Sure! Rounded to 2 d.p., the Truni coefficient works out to 0.55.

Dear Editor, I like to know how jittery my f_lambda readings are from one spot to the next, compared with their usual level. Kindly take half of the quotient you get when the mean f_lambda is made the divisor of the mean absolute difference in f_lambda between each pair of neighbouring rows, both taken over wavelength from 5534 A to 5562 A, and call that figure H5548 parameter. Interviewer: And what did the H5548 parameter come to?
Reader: 0.0023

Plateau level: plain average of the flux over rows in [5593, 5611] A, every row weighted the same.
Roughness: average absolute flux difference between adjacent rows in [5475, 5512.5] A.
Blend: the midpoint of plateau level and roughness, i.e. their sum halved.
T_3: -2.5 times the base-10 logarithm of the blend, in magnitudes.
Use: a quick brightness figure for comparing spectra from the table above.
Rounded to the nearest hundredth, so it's -2.22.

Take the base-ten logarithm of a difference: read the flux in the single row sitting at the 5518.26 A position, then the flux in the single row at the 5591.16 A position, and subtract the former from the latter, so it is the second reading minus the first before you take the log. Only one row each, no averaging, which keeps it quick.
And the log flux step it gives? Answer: -2.0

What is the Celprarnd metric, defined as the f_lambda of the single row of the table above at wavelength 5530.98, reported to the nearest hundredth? 16.94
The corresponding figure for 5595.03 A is 15.26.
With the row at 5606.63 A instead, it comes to 15.86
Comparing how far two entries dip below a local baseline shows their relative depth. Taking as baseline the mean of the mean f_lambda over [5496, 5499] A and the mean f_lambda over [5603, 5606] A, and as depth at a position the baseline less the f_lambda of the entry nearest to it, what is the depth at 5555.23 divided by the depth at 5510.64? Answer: 7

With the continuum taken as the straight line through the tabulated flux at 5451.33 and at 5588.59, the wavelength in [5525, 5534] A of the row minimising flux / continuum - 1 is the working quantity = 5533.53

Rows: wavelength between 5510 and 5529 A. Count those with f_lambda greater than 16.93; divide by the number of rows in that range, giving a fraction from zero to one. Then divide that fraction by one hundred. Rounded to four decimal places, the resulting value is 0.0033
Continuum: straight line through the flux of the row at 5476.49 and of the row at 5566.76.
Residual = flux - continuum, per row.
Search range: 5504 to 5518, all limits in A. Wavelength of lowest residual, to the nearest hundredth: 5515.72 A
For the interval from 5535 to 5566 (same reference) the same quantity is 5565.47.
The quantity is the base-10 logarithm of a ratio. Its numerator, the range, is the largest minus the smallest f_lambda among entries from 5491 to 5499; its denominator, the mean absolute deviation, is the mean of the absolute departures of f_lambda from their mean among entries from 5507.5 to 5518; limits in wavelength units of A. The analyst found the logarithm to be 0.8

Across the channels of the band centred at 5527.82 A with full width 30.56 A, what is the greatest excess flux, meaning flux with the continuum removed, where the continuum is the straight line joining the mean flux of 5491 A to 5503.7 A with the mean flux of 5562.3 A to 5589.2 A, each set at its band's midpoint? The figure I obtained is 1.25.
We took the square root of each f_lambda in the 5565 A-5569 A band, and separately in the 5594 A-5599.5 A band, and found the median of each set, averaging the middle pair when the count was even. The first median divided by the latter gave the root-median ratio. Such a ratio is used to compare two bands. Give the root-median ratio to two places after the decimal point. 1.06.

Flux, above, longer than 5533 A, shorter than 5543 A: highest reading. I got 17.31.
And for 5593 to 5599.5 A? 15.42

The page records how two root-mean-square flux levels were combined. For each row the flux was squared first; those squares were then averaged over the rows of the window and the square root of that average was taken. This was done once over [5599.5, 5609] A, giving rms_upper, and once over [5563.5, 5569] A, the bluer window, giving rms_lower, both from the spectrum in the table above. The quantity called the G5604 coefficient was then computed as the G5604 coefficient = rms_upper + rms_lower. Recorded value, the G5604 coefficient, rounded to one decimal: 32.3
